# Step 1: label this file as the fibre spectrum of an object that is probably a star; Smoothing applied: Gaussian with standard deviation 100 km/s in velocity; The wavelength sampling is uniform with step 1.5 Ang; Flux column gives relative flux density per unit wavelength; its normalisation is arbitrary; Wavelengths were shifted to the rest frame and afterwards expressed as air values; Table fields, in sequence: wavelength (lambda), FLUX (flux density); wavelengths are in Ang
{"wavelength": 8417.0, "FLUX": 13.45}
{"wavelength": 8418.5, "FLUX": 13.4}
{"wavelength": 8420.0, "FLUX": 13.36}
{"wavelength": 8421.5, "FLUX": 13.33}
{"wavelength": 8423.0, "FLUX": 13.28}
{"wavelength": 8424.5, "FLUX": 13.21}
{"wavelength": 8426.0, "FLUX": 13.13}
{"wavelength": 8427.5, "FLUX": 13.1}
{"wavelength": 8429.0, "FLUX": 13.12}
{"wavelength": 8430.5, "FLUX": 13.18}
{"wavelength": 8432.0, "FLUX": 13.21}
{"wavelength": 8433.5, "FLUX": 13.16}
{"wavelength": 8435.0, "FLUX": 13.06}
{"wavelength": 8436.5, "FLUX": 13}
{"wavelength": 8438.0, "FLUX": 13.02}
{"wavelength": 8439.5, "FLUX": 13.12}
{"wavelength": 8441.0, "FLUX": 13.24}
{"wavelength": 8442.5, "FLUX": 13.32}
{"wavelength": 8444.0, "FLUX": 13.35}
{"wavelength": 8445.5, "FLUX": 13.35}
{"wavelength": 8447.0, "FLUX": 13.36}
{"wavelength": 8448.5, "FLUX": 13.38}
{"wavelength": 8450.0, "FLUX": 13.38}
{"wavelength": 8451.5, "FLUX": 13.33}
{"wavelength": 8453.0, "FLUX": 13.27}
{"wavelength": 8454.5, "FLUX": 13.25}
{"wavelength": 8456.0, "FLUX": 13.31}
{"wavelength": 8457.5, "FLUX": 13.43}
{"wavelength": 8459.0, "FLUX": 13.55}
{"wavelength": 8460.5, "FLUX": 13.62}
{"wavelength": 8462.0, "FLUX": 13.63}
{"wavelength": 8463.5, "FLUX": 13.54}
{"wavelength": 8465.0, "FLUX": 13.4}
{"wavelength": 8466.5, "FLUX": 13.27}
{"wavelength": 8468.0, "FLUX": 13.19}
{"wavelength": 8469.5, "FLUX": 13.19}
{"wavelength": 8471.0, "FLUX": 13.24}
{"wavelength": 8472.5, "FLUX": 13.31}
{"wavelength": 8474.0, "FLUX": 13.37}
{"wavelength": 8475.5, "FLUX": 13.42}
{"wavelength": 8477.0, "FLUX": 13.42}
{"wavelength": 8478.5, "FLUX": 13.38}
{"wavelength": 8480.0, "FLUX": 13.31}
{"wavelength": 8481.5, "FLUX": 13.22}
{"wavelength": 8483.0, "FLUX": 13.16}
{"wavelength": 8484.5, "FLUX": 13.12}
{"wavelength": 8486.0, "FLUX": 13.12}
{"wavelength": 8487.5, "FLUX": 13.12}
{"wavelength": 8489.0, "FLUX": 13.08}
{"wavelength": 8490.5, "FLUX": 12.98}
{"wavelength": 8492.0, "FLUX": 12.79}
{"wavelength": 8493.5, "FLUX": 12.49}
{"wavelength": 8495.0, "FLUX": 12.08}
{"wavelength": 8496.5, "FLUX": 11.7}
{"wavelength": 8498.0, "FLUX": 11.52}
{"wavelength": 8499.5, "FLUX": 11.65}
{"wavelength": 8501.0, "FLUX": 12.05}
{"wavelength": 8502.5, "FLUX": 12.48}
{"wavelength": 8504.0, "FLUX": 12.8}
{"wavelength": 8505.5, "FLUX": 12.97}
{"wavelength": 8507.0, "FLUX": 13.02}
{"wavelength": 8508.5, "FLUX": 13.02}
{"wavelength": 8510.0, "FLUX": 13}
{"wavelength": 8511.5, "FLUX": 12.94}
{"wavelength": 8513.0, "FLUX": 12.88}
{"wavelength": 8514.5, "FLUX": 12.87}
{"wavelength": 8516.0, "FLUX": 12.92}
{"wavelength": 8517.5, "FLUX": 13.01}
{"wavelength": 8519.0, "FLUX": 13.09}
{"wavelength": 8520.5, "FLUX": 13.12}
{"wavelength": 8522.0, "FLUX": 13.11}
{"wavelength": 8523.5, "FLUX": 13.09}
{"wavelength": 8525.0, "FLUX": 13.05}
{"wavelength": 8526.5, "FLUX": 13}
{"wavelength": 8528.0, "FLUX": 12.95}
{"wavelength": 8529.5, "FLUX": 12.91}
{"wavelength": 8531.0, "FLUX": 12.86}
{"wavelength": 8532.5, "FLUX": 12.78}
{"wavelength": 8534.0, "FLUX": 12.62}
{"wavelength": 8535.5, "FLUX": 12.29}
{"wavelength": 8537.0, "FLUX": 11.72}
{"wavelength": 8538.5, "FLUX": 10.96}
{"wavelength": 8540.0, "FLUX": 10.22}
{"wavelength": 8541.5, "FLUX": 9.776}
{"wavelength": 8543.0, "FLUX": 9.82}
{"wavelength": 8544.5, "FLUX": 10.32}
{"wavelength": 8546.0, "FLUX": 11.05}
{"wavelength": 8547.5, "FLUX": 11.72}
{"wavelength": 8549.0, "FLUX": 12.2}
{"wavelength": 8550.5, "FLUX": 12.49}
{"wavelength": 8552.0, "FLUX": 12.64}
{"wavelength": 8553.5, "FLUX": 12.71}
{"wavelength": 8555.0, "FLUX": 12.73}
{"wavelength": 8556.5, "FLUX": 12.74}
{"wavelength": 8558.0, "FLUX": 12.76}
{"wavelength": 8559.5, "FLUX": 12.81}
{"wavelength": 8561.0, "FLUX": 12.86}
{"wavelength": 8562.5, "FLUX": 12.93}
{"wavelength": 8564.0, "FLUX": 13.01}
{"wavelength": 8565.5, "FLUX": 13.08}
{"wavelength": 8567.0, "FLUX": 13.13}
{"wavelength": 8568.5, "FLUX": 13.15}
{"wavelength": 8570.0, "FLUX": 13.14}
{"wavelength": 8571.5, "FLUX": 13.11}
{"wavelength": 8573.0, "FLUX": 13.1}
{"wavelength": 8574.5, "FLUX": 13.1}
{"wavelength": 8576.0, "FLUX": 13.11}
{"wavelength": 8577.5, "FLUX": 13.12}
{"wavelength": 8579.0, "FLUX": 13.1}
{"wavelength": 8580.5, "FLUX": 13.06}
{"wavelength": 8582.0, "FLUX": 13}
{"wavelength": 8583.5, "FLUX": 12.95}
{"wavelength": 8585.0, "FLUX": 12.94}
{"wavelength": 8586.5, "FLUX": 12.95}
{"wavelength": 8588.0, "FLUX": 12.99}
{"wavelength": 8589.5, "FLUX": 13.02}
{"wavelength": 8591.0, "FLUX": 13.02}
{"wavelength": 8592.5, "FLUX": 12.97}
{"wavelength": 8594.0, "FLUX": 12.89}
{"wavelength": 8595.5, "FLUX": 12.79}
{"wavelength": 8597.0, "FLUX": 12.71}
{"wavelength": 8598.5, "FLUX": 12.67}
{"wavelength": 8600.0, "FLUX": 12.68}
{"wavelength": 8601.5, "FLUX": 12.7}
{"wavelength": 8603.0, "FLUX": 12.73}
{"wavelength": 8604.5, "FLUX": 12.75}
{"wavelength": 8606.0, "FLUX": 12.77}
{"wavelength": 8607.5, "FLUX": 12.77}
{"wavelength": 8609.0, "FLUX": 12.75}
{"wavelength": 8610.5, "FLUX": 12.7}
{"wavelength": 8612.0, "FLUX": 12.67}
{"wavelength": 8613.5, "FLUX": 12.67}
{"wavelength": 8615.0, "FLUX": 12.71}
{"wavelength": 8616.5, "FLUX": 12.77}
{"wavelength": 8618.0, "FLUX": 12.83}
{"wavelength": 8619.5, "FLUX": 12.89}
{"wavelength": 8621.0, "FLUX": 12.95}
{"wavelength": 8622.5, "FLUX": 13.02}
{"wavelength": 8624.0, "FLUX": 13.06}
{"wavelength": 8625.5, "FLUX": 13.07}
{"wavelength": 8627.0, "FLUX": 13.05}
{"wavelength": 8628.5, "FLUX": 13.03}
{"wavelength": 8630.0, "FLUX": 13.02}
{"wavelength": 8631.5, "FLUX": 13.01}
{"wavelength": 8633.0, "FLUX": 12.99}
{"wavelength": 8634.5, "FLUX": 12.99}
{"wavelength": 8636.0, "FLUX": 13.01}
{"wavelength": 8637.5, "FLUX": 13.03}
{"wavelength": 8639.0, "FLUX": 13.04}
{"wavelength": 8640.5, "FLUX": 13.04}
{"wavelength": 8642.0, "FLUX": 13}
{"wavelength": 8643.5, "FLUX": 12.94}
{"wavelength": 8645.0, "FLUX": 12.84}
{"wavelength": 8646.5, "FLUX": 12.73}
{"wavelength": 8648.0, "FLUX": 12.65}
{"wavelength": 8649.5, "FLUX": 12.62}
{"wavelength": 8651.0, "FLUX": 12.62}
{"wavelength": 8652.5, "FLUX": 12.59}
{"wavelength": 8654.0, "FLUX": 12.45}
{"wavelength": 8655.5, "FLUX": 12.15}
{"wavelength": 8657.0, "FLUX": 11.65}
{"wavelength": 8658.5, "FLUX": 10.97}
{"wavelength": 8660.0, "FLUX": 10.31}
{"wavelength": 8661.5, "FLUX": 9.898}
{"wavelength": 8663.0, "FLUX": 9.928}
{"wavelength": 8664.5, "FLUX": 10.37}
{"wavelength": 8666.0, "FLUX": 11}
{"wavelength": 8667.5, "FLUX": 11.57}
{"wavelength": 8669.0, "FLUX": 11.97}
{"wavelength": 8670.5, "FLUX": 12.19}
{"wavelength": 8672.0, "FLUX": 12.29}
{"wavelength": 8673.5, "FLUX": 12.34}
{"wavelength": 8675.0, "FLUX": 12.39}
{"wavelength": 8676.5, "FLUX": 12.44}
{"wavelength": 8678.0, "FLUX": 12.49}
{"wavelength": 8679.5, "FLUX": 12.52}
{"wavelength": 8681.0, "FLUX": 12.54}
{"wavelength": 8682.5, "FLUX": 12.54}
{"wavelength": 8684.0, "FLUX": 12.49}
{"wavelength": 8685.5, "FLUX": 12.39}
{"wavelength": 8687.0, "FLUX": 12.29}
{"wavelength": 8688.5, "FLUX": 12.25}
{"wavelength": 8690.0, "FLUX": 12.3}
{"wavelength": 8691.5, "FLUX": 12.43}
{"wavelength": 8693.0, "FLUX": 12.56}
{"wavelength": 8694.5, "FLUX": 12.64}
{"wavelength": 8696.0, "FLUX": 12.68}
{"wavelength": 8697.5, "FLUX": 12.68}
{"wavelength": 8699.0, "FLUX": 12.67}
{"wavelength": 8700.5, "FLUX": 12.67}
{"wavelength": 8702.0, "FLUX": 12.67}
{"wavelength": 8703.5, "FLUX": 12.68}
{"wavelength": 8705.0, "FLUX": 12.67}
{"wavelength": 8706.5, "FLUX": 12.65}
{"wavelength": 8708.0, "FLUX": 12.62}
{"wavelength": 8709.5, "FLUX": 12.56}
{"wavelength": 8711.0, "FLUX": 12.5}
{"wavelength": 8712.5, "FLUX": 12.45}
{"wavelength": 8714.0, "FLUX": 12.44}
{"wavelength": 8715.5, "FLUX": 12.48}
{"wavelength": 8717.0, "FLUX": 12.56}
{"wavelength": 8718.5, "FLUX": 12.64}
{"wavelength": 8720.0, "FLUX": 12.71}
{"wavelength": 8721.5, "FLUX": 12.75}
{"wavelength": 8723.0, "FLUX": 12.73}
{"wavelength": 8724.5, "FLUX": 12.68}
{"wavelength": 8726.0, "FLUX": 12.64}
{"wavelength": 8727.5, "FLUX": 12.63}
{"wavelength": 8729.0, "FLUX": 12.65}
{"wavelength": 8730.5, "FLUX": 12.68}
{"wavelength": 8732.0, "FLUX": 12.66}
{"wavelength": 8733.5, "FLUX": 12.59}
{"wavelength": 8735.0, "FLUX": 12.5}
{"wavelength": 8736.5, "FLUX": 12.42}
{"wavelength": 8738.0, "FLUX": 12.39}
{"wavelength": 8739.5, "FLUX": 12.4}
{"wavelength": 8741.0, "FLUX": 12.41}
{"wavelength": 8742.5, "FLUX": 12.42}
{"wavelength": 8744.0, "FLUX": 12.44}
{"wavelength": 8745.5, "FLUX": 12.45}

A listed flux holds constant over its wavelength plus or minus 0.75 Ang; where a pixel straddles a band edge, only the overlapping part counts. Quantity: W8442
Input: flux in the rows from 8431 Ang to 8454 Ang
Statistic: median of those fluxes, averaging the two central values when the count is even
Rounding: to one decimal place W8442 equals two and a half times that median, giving 33.2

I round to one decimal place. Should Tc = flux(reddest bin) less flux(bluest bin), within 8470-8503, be -0.8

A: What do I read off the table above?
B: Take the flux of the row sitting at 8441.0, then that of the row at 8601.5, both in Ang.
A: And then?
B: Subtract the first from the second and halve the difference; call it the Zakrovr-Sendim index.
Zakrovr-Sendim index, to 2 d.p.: -0.27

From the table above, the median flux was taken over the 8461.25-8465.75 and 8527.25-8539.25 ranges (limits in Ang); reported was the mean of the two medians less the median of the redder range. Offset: 0.42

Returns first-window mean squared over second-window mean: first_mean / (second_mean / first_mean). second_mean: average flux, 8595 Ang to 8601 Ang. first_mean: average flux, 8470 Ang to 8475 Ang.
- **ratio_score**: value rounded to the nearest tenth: 13.9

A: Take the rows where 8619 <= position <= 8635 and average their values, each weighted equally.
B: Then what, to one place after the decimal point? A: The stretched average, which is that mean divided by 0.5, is 26.0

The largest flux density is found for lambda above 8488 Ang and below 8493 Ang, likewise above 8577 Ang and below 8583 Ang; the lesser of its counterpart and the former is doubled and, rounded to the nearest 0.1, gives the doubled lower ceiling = 26.2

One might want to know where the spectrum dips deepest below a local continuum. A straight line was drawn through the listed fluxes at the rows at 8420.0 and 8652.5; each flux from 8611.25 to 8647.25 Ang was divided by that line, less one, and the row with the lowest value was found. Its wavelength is 8612.0 Ang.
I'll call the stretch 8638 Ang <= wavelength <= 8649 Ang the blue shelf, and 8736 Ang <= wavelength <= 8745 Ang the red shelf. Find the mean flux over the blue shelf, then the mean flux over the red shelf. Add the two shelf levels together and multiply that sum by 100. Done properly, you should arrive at 2530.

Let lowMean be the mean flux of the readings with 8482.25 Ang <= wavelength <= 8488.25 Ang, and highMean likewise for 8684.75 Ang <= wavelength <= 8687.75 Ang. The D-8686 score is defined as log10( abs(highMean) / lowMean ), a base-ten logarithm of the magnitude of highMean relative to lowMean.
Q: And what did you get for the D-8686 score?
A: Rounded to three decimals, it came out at -0.027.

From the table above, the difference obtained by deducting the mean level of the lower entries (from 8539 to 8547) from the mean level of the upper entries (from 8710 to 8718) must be 2.2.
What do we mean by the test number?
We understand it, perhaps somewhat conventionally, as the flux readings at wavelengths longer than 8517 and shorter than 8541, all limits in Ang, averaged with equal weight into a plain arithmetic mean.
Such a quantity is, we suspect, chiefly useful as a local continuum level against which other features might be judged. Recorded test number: 12.5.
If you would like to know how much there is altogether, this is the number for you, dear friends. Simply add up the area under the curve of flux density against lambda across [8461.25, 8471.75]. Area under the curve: 140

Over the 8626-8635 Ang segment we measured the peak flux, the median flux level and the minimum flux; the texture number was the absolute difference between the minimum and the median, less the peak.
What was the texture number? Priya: -13.0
